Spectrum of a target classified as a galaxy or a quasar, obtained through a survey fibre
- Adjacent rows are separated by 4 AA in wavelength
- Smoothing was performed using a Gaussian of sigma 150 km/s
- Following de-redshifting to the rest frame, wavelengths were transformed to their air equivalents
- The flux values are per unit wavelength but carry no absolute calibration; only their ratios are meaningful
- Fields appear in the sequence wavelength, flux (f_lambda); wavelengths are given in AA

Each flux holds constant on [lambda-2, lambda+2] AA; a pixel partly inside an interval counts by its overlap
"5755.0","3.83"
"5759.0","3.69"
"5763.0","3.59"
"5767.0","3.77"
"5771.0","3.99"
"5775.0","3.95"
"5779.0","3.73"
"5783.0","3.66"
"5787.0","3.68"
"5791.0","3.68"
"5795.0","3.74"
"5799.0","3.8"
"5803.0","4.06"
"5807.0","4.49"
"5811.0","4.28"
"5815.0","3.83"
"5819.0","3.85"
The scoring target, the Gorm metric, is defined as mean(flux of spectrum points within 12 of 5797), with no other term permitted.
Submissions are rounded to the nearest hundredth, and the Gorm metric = 3.91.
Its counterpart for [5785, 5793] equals 3.68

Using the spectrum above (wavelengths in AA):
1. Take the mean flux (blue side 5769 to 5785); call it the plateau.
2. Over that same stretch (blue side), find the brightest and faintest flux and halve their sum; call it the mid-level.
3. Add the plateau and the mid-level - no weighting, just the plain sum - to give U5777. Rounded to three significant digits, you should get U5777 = 7.66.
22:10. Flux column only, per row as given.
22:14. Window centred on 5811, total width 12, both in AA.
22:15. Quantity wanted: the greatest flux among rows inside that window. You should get 4.49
